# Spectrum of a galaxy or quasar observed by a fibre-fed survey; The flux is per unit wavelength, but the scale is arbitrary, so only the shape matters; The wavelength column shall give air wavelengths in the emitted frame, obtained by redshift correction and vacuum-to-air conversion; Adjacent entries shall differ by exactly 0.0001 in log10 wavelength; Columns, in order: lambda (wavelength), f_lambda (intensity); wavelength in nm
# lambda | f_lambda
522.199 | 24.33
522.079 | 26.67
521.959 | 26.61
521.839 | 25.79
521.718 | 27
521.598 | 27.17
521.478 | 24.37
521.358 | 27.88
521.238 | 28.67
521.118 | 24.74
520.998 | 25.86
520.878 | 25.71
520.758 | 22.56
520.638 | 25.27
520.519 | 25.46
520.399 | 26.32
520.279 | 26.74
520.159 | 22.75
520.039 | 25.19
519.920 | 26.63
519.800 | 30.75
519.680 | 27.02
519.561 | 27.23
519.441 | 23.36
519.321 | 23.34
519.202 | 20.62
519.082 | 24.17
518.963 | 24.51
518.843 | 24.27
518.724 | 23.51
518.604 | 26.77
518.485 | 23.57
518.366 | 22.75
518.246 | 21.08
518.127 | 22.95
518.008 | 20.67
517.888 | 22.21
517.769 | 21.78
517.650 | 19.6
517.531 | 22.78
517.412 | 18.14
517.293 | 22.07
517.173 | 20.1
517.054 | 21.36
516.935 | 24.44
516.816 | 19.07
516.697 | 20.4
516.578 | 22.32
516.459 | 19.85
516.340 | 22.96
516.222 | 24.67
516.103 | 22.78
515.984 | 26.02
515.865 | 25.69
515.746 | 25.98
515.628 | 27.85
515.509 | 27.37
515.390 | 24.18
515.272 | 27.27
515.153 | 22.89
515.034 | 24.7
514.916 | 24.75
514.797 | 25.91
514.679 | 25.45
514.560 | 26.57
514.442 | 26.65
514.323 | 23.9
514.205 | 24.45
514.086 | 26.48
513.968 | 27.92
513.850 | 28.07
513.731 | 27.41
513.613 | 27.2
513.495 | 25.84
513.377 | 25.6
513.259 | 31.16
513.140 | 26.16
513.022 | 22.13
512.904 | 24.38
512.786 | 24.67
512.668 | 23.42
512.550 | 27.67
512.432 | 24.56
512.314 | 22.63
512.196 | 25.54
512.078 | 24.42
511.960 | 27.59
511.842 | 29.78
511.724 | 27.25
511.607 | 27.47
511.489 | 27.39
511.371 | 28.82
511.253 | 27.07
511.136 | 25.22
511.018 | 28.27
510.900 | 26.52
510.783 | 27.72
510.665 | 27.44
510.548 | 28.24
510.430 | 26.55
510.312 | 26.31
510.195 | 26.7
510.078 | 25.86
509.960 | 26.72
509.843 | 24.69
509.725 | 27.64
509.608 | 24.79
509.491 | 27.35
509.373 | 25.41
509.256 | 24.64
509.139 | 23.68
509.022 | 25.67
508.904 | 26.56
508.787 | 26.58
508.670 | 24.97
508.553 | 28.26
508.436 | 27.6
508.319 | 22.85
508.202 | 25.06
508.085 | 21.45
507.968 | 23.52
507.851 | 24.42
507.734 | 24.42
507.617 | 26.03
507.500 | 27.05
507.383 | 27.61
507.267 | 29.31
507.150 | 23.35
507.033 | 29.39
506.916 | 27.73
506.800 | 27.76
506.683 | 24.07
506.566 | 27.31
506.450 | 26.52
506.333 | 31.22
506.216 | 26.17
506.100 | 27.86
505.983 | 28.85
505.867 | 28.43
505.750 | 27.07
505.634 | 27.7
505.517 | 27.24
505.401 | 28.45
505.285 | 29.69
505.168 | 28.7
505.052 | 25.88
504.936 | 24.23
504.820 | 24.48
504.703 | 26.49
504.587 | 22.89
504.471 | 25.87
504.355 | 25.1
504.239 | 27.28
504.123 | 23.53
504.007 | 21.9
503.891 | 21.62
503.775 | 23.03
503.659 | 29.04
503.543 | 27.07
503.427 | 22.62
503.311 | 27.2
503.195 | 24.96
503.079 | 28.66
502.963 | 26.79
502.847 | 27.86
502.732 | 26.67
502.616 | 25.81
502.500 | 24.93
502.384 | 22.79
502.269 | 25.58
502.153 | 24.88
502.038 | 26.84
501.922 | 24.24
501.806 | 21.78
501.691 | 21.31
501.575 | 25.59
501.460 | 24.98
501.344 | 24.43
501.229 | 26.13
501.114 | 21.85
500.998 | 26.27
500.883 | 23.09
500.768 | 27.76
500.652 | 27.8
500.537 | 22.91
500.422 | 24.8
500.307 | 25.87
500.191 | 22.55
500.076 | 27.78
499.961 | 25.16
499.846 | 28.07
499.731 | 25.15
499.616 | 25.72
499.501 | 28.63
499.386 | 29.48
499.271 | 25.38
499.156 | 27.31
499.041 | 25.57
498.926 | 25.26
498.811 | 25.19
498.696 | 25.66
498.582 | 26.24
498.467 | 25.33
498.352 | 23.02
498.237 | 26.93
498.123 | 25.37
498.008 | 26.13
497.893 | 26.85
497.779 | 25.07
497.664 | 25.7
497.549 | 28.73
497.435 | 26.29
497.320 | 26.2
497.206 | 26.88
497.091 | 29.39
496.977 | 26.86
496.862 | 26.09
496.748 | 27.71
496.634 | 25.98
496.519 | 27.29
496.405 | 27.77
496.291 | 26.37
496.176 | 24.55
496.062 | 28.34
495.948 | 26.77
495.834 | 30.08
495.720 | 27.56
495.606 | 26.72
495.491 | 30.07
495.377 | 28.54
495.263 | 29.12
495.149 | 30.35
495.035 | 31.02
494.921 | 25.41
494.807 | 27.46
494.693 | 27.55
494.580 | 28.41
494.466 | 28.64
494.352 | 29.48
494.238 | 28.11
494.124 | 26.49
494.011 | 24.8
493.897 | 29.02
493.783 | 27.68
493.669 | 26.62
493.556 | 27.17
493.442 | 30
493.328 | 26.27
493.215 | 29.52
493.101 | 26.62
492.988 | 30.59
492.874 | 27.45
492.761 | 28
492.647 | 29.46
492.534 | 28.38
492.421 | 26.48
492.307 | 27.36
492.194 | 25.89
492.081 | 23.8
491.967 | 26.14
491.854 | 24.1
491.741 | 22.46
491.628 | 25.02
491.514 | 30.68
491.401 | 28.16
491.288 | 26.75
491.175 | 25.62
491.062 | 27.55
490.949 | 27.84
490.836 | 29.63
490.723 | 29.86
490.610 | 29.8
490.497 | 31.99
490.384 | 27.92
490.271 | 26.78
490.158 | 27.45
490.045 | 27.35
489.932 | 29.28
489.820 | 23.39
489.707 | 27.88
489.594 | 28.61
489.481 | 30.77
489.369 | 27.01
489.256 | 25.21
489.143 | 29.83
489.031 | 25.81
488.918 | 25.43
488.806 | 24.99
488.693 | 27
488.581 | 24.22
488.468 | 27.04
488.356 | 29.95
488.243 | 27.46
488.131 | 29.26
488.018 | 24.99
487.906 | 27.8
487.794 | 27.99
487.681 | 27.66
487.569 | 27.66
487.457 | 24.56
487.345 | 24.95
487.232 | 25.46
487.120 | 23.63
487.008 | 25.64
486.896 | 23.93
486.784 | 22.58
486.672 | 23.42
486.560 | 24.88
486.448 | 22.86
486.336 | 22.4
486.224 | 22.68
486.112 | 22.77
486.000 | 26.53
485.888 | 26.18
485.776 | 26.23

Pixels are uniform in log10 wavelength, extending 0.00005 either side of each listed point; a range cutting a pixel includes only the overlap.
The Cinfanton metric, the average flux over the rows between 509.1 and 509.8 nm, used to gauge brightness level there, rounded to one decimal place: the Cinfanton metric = 25.6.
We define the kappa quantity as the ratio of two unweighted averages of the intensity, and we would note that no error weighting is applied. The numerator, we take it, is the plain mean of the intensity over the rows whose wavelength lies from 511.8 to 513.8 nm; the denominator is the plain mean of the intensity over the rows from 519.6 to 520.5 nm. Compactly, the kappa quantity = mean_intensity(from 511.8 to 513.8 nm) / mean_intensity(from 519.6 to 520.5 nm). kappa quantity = 0.978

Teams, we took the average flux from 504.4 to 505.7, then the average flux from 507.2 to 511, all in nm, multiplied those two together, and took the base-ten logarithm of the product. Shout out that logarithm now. 2.84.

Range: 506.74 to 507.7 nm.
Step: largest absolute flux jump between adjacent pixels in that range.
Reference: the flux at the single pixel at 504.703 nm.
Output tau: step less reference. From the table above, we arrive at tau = -20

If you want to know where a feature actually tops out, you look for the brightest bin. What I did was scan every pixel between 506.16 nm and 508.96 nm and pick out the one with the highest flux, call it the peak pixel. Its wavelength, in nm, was 506.333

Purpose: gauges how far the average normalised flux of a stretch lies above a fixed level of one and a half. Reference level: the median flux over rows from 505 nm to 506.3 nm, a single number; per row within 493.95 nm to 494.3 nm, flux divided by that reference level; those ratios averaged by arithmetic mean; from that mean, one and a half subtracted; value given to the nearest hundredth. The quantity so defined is -0.55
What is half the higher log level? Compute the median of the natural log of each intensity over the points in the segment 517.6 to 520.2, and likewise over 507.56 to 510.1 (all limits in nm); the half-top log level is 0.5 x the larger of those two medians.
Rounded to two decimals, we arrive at 1.61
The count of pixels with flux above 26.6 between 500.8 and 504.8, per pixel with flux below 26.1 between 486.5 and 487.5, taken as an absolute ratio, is 1.00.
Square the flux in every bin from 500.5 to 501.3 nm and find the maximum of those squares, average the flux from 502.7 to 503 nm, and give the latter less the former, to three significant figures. -746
